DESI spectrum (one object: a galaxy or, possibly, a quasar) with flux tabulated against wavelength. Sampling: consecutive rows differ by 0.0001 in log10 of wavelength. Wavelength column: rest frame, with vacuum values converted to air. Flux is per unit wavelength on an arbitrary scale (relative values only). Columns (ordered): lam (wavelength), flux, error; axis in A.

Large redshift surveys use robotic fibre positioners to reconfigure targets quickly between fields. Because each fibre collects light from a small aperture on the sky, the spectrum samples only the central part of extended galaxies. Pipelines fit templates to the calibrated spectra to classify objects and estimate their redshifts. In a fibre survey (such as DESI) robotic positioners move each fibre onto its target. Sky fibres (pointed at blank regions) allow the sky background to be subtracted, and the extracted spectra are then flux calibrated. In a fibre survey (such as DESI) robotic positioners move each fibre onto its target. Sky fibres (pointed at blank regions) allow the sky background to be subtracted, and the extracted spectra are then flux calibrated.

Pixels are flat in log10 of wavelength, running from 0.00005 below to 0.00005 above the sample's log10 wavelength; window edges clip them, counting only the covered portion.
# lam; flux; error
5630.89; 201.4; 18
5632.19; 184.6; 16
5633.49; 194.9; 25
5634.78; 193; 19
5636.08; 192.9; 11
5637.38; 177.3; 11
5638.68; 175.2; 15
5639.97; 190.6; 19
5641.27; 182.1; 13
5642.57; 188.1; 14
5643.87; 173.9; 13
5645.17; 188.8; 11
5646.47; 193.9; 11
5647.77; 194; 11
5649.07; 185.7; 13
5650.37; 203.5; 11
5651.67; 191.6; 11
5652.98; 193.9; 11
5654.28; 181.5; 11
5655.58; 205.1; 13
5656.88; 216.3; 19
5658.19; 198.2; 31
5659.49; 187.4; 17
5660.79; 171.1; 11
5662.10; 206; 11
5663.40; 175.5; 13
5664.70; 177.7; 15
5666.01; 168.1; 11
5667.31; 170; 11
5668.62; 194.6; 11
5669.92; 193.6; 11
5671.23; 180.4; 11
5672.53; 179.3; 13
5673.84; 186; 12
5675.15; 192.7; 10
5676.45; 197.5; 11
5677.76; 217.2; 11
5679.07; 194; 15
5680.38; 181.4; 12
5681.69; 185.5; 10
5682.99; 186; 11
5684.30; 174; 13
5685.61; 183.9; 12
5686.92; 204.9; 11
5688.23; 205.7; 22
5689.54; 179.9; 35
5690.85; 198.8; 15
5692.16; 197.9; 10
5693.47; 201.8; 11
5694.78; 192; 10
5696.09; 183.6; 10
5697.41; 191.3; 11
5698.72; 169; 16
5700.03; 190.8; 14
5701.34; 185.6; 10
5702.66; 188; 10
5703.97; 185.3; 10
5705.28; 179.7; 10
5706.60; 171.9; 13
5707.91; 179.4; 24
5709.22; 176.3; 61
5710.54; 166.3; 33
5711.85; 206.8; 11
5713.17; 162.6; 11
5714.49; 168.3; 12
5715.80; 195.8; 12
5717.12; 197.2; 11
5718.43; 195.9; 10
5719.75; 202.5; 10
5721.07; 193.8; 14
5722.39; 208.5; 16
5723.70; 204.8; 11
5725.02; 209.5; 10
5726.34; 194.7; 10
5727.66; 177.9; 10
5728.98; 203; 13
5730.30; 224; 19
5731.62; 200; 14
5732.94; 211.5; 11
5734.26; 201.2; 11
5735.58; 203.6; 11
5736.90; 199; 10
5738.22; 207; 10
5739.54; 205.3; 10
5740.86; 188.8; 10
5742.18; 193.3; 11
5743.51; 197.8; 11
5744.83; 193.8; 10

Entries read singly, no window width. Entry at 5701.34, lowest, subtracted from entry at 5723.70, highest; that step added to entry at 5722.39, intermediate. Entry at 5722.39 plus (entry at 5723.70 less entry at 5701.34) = 228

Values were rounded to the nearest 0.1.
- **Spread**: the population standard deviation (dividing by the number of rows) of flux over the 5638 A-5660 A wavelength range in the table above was 10.4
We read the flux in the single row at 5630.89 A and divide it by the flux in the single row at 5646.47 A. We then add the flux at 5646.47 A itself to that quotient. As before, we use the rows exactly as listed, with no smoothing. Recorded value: 195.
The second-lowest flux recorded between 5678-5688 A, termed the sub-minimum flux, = 181.4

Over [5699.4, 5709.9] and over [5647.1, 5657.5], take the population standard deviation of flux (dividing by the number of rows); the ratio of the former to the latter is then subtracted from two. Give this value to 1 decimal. 1.4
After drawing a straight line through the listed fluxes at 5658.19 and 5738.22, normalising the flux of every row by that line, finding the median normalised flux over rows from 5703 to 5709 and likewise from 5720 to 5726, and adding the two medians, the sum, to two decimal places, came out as 1.89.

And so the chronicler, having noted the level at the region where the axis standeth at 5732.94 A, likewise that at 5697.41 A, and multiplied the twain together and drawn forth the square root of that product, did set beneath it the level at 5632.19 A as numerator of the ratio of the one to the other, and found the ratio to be 0.92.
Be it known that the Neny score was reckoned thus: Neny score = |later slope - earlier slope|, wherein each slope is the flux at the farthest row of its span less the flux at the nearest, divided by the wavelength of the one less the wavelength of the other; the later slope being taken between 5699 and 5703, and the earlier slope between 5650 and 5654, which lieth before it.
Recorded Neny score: 2.6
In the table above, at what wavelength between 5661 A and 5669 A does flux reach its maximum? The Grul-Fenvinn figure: 5662.10 A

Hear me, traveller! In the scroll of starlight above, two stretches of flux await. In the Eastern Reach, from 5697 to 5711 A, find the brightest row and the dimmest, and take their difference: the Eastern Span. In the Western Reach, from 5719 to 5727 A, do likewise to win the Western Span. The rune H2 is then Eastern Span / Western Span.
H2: 1.59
